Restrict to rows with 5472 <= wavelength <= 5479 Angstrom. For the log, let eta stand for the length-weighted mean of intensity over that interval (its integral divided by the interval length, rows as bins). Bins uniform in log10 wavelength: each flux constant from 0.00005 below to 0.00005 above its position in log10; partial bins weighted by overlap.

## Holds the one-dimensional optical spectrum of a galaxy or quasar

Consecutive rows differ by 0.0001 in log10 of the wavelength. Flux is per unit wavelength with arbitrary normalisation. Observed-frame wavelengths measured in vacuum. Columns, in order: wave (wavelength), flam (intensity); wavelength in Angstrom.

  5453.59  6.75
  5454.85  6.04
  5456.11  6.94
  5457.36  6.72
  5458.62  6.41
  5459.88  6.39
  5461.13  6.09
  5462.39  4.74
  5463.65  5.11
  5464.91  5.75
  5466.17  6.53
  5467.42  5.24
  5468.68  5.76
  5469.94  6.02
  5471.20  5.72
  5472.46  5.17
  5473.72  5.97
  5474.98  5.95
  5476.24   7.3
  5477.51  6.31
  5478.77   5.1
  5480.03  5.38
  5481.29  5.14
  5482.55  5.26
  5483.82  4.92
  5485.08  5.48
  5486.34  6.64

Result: 6.0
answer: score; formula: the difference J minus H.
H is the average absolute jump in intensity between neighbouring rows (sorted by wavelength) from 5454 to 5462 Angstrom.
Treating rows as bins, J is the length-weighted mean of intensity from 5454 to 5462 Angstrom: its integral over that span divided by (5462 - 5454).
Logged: 6.04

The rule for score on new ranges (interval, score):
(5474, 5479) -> 5.05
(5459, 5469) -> 4.97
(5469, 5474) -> 5.15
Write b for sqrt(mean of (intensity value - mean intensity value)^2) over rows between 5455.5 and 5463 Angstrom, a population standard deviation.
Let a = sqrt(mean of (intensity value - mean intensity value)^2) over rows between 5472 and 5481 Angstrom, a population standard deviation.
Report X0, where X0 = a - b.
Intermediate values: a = 0.71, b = 0.71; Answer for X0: 0.0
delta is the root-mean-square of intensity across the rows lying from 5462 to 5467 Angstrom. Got 5.6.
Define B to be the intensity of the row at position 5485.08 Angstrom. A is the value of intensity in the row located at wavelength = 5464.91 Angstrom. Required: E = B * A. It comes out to 32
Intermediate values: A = 5.75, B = 5.48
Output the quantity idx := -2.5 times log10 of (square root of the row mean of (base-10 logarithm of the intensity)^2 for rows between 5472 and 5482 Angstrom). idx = 0.296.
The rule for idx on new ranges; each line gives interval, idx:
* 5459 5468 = 0.306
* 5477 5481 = 0.316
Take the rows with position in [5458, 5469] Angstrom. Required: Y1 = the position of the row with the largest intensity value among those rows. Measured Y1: 5466.17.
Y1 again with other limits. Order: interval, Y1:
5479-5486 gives 5485.08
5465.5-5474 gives 5466.17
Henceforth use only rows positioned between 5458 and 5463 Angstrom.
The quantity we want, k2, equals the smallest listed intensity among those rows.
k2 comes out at 4.74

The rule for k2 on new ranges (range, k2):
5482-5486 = 4.92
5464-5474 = 5.17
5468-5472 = 5.72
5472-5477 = 5.17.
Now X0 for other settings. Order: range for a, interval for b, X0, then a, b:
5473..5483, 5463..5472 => 0.3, 0.70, 0.44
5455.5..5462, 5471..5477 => -0.4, 0.29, 0.70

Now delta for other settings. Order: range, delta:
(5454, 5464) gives 6.1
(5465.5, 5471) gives 5.9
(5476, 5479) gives 6.3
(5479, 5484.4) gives 5.2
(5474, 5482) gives 5.9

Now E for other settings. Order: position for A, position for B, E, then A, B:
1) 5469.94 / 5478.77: 31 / 6.02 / 5.1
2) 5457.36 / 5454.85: 41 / 6.72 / 6.04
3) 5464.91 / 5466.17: 38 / 5.75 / 6.53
